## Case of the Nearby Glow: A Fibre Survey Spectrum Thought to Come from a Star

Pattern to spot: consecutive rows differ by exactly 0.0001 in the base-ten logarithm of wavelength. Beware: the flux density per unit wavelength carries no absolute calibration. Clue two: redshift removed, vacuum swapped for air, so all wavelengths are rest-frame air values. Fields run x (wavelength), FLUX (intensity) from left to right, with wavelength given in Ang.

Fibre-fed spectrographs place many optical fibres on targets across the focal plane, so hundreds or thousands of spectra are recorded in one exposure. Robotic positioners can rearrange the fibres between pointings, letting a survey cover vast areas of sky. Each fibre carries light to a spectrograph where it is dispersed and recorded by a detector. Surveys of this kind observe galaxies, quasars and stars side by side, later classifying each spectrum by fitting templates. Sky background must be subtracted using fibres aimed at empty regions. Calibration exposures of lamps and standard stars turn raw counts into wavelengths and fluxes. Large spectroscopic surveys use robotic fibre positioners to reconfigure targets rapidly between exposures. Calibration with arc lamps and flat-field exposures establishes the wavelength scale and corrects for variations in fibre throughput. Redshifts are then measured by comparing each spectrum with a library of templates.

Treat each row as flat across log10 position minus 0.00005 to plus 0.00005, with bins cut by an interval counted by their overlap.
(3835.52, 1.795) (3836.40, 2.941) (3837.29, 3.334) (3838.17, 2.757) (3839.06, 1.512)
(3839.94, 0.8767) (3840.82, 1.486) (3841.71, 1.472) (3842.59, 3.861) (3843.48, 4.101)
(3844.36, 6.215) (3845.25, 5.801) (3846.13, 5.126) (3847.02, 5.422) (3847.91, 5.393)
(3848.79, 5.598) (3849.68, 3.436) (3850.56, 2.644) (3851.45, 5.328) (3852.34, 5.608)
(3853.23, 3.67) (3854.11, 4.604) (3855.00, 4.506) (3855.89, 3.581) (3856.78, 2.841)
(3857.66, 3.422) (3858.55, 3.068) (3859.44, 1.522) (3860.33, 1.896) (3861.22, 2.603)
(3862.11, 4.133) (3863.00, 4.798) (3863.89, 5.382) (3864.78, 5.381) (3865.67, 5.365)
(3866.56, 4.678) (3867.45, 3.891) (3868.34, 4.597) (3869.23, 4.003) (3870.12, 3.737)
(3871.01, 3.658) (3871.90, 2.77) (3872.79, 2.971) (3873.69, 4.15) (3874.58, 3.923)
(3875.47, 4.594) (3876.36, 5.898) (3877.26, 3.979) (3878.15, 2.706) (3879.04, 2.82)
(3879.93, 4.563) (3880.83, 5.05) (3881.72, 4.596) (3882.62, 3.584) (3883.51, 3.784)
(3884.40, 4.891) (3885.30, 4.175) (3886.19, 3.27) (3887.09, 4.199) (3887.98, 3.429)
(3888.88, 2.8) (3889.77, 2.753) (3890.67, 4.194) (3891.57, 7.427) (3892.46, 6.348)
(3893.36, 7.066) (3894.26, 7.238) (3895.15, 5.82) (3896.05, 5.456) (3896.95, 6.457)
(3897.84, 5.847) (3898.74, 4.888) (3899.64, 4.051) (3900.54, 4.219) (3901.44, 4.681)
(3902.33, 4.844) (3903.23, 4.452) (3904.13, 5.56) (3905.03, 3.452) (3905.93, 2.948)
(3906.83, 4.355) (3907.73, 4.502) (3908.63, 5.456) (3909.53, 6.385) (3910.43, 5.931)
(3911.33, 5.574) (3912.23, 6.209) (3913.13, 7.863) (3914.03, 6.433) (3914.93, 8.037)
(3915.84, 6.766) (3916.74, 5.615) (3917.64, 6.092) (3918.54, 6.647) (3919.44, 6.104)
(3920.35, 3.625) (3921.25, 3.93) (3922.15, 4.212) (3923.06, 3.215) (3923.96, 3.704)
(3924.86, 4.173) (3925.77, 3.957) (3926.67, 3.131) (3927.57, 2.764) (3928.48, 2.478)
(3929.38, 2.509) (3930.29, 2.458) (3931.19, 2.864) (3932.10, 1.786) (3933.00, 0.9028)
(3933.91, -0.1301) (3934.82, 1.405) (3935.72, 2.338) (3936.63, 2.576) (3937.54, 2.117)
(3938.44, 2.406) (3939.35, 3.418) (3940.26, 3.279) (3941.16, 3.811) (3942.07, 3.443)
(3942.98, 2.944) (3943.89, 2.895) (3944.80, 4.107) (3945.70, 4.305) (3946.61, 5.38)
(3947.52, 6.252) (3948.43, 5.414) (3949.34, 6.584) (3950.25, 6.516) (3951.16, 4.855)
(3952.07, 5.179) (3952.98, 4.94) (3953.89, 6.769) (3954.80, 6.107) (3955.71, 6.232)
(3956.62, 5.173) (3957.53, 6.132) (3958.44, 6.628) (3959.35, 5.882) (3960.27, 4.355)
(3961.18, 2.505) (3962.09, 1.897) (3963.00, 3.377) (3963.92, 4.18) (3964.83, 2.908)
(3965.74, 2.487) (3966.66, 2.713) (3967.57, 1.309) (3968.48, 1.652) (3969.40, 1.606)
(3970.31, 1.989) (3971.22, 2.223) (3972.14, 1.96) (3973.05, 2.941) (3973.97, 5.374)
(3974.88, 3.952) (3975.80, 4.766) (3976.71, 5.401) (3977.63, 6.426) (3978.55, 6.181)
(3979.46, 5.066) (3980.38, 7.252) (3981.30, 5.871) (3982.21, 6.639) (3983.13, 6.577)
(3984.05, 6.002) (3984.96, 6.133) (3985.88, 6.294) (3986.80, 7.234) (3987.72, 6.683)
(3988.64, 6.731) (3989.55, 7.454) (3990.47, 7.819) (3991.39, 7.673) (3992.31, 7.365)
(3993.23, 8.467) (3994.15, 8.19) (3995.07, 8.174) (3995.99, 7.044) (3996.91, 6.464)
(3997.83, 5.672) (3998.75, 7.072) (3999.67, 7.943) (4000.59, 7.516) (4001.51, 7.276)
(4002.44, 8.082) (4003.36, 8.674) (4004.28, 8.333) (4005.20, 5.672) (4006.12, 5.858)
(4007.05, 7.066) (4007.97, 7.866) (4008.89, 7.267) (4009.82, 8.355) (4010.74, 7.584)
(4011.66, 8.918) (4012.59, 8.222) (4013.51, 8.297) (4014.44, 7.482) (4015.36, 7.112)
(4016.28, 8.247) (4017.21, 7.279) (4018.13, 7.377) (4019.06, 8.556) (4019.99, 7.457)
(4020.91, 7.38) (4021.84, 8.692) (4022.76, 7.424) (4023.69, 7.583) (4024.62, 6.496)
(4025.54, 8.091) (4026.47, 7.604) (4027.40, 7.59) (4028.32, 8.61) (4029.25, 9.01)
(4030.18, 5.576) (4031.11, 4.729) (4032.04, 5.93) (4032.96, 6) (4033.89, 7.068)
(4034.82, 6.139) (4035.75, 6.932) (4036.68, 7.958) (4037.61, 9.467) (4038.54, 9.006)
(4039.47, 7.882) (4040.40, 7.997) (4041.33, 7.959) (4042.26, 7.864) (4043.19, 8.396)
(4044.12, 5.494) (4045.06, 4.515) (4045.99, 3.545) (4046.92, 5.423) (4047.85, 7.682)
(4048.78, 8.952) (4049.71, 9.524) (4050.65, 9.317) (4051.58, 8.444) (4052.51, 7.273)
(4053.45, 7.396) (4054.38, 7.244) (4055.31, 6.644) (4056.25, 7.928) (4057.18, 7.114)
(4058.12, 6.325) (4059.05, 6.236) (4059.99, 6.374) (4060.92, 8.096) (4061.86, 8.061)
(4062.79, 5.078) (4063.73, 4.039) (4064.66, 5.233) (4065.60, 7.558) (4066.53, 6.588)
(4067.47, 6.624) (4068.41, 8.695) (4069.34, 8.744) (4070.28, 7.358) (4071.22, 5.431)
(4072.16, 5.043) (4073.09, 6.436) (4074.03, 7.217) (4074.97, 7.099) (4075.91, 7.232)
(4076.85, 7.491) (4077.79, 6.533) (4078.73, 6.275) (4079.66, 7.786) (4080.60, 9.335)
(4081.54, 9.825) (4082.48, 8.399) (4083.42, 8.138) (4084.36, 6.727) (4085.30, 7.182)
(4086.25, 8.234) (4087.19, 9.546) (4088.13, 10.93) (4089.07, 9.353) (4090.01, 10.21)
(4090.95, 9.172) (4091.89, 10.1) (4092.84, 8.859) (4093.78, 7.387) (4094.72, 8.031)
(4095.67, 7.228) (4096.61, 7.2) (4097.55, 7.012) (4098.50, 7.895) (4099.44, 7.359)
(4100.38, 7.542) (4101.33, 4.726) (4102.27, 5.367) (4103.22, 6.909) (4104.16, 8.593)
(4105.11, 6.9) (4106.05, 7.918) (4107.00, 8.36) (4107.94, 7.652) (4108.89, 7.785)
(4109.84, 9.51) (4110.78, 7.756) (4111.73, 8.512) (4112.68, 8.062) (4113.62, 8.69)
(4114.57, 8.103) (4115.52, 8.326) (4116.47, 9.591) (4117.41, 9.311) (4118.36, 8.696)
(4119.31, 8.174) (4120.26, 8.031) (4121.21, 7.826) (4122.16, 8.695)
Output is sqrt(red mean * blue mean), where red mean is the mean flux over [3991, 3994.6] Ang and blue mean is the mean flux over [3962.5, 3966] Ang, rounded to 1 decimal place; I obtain 5.1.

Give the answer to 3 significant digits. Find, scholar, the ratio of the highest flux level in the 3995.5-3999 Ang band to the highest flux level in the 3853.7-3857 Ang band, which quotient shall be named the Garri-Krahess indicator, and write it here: 1.54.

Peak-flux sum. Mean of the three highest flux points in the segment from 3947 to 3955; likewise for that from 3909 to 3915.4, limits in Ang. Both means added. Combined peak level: 14.1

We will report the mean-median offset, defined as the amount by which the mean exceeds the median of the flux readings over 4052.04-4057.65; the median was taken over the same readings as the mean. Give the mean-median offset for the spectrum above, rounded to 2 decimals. 0.01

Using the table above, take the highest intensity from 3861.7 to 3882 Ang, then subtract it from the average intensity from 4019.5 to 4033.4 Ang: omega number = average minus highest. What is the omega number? 1.3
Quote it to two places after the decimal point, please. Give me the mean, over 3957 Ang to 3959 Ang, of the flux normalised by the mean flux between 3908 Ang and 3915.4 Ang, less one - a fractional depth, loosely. -0.02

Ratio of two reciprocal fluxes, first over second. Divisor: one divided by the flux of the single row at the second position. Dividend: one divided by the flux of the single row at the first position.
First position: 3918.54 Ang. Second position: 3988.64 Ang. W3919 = 1.01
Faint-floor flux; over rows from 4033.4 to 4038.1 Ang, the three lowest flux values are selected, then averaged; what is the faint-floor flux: 6.7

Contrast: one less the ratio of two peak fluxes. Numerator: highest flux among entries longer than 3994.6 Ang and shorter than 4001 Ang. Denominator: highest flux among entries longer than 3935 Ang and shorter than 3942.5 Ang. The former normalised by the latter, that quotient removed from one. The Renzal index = -1.1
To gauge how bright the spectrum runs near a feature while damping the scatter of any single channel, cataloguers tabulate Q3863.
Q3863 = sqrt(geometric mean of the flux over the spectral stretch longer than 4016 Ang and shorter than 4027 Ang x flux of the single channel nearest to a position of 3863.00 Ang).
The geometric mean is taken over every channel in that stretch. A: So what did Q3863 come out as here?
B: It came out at 6.1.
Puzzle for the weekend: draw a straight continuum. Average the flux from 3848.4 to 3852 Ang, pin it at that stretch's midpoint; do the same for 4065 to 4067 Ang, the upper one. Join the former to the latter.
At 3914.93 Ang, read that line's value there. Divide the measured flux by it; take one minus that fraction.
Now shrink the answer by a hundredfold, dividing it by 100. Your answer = -0.0058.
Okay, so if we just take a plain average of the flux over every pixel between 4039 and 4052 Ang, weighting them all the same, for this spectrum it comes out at 7.4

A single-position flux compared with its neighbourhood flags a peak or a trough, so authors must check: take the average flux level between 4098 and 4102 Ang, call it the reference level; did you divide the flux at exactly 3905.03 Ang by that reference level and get 0.5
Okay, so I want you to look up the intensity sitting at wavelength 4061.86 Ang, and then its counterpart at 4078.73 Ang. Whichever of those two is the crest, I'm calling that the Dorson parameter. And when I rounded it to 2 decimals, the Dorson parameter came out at 8.06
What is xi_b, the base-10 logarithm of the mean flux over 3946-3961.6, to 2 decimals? 0.75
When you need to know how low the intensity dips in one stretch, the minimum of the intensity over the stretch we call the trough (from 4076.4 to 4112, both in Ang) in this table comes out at 4.726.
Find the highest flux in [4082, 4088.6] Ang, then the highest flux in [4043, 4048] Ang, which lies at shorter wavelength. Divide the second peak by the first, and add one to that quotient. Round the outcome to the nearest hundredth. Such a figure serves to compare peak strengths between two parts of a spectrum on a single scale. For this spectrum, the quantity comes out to 1.77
